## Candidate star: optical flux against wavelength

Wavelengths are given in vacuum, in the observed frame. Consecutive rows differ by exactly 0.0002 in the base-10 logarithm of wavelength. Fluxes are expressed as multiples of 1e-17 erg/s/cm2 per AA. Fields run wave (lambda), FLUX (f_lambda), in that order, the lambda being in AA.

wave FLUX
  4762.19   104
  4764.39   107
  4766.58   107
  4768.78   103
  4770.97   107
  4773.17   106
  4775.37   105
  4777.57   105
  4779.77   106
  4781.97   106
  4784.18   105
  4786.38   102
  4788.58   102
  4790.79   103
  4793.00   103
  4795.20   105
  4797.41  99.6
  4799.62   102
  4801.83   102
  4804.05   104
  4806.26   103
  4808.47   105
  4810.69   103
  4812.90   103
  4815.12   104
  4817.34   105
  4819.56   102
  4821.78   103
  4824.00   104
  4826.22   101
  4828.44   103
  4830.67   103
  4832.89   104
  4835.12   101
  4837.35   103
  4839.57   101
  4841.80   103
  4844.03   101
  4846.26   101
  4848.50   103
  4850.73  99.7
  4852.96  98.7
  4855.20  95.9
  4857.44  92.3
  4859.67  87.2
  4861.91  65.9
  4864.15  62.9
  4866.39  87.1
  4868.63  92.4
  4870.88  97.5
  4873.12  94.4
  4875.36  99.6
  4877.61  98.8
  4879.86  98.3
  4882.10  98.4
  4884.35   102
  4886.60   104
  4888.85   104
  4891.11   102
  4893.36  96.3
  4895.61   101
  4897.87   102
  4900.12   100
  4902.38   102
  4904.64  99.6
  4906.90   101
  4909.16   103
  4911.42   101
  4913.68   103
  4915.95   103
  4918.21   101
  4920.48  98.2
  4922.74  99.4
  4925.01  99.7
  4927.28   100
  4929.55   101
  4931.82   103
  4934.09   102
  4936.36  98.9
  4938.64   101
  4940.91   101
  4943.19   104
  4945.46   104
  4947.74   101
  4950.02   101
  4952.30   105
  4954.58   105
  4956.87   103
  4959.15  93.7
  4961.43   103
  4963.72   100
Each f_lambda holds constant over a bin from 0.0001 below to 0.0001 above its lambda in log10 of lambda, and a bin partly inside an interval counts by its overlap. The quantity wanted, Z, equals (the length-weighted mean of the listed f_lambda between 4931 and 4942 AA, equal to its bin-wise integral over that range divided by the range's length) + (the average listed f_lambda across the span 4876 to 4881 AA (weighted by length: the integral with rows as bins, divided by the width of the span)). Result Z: 200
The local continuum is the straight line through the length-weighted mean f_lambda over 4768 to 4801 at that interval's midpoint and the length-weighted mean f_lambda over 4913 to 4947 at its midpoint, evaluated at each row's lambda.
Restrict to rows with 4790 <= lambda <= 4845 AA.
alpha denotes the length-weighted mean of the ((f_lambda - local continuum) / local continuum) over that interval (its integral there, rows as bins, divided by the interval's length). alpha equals -0.005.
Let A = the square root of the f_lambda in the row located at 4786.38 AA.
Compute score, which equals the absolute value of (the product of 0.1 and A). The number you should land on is 1.01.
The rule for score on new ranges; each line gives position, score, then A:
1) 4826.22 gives 1.00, 10.0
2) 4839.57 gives 1.00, 10.0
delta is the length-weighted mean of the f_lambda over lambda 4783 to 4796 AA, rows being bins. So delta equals 103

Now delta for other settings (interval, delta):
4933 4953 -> 102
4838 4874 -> 93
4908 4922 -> 101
